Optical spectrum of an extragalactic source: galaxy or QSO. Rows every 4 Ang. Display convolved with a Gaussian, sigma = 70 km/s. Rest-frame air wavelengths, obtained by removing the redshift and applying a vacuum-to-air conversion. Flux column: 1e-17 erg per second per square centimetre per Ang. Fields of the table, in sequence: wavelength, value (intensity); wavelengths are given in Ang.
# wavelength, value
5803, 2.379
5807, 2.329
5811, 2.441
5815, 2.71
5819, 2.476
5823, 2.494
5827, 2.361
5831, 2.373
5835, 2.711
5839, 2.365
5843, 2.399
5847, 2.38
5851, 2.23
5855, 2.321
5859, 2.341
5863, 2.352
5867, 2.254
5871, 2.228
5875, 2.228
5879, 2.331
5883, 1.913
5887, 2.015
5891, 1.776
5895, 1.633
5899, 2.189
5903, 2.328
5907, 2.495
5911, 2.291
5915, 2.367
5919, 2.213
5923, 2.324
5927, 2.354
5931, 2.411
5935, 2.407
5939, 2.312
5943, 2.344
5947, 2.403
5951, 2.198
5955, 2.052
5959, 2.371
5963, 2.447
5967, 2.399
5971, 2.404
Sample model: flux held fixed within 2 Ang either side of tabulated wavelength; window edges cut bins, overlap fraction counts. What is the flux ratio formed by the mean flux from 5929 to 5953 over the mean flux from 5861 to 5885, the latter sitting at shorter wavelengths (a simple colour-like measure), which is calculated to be 1.06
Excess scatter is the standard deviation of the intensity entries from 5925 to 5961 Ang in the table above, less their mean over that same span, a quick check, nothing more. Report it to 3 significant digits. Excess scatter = -2.20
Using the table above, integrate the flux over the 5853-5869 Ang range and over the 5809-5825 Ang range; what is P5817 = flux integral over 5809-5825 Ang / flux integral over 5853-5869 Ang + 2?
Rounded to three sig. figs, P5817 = 3.09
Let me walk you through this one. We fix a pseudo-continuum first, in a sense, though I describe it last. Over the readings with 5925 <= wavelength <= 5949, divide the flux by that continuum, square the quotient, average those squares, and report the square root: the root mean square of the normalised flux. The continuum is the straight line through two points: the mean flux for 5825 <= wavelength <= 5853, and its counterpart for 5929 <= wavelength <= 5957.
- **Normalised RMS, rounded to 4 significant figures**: 1.027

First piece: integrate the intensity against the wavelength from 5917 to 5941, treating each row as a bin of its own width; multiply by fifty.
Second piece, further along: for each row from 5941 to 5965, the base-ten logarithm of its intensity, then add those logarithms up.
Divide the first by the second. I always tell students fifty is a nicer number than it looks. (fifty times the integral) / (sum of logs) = 1293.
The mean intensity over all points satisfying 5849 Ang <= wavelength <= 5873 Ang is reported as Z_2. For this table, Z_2 2.29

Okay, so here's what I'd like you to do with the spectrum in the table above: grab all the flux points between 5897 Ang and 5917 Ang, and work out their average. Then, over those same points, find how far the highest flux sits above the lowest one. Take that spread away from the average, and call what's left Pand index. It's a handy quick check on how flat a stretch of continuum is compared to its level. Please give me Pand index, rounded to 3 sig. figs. 2.03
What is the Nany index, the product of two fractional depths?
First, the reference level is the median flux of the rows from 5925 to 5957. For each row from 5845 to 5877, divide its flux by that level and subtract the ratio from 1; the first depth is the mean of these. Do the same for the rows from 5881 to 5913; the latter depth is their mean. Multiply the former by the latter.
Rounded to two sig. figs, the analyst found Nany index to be 0.0028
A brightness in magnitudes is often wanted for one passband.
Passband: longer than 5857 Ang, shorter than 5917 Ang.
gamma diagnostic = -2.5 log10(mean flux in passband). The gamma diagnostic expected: -0.848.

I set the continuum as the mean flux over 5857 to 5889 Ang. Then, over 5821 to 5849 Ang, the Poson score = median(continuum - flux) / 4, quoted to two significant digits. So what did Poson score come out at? -0.043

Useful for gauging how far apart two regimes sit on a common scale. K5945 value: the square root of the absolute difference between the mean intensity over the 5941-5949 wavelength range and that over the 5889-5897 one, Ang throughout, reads 0.82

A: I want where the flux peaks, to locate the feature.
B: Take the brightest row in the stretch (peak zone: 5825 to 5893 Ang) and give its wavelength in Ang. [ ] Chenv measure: 5835 Ang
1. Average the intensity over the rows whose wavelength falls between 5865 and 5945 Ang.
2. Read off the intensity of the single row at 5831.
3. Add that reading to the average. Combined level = 4.6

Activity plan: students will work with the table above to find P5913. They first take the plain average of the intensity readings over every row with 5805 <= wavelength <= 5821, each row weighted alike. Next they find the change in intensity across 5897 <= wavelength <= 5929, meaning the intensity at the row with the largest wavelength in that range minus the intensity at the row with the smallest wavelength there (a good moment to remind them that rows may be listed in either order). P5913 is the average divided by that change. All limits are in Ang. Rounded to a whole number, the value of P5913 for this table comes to 15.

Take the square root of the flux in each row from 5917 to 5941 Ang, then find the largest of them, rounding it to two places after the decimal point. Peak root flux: 1.55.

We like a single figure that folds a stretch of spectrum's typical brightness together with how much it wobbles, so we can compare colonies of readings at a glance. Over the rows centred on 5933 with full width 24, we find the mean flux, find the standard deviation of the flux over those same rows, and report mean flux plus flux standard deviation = 2.40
